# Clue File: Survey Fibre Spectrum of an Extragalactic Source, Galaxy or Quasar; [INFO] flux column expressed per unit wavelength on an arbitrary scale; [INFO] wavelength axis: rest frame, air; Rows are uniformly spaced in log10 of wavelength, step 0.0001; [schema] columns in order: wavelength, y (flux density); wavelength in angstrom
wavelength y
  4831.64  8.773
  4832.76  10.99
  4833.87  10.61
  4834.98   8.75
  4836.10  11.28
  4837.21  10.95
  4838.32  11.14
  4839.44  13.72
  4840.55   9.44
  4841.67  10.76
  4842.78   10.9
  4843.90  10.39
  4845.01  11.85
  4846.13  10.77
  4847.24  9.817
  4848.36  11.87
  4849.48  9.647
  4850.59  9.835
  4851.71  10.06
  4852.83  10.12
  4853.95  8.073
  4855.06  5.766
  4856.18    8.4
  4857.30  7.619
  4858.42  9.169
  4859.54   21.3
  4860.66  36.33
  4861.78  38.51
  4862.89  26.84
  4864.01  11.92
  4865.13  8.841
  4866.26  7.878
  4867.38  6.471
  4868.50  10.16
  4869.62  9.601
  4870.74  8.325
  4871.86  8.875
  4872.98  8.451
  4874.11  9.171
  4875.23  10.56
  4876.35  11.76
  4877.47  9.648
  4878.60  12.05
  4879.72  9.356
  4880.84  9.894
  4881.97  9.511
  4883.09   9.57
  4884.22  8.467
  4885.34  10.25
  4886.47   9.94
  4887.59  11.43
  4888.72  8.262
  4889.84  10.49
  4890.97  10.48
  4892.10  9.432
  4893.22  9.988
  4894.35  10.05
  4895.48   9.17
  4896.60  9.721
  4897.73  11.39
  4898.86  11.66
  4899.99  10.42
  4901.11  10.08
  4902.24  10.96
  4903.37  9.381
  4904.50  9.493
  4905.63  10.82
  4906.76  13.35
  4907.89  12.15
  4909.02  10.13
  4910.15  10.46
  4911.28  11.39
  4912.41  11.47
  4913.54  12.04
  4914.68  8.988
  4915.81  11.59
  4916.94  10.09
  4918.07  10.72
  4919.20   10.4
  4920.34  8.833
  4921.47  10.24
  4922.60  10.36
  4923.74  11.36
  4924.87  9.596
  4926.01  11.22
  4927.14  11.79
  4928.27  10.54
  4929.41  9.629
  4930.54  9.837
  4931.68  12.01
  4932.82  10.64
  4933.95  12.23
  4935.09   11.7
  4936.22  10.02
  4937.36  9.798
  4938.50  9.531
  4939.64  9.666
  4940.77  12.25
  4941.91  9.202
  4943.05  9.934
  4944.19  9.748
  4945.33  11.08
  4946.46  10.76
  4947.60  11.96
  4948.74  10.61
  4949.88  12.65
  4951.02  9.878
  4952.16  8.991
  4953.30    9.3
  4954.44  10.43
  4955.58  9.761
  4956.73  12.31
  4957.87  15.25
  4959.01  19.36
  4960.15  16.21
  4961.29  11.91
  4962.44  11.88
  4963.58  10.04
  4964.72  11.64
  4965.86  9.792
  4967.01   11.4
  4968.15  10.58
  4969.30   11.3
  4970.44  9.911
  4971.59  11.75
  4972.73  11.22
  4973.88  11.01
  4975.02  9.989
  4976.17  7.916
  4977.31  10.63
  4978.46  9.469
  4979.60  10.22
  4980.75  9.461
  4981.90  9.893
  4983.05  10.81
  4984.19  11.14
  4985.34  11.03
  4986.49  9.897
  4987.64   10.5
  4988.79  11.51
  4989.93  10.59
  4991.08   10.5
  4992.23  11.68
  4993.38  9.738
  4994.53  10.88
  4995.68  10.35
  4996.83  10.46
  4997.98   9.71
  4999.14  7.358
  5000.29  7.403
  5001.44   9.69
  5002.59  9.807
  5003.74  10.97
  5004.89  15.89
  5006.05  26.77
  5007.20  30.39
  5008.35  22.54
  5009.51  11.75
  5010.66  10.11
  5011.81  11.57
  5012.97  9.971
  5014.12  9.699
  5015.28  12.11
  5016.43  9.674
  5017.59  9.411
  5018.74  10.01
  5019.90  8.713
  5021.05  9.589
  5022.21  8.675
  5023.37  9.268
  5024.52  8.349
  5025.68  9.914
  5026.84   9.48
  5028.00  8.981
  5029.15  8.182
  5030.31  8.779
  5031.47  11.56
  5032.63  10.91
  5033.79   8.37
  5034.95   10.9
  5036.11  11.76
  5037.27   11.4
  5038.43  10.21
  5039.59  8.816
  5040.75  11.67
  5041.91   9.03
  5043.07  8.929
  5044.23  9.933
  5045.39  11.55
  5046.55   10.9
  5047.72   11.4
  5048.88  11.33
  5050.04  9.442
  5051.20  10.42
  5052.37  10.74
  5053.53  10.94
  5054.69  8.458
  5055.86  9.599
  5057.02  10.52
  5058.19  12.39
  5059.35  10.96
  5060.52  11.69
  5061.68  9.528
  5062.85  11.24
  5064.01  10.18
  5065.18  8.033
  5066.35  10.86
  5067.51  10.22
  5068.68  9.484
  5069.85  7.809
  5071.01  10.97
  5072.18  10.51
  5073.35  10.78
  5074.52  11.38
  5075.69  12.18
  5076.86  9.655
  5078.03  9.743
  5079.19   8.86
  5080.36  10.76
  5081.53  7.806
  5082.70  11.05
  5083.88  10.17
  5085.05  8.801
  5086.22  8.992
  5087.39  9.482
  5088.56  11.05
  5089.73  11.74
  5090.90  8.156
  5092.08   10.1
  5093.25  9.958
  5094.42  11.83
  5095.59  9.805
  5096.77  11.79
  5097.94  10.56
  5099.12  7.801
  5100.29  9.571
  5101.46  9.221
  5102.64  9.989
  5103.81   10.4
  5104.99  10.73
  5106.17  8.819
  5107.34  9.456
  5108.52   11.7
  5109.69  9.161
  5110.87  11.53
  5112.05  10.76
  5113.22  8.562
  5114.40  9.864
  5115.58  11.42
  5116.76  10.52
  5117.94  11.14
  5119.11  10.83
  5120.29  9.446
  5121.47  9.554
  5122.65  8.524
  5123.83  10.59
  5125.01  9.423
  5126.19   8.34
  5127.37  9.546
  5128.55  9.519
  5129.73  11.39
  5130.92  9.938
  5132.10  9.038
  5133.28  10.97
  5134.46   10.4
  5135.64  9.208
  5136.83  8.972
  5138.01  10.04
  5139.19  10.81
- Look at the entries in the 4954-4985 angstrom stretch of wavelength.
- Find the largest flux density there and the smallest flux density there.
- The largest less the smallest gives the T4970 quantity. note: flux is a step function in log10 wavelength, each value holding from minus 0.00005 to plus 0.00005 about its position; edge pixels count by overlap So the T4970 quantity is 11.4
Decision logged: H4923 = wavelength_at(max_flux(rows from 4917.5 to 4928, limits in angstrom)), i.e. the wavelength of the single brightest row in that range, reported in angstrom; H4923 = 4927.14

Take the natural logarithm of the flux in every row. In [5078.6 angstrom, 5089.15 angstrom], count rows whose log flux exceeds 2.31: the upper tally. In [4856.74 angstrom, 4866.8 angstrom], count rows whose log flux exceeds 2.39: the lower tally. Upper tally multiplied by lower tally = 20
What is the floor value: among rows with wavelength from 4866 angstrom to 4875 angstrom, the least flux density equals 6.471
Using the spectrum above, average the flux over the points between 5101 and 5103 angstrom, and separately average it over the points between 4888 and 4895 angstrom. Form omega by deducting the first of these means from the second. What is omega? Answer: 0.2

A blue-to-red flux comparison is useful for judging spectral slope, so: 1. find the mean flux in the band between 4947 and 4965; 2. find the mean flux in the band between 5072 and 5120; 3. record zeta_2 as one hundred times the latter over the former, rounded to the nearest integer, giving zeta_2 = 85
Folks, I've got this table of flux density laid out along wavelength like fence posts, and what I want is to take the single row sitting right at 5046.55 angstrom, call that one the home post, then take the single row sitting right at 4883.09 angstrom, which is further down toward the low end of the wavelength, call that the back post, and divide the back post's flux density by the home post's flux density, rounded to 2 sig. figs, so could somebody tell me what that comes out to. 0.88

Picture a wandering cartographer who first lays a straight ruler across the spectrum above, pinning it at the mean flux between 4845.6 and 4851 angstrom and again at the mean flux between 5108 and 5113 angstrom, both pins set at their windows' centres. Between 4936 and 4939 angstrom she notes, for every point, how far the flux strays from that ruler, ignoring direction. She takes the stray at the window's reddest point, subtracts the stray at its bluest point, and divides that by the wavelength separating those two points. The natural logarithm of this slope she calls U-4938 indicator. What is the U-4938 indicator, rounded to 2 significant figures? -1.5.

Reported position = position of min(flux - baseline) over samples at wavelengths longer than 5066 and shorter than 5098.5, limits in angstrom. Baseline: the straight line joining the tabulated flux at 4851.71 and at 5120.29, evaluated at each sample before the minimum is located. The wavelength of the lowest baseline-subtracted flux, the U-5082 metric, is 5069.85 angstrom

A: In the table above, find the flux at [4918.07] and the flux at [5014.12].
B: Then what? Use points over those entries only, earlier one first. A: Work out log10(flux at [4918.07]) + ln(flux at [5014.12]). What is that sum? 3.30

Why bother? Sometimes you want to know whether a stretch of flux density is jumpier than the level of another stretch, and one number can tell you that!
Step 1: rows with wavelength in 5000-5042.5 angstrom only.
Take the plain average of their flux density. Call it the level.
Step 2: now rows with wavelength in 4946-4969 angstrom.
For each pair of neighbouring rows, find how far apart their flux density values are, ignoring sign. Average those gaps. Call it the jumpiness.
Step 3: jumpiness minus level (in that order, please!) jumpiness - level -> -9.6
